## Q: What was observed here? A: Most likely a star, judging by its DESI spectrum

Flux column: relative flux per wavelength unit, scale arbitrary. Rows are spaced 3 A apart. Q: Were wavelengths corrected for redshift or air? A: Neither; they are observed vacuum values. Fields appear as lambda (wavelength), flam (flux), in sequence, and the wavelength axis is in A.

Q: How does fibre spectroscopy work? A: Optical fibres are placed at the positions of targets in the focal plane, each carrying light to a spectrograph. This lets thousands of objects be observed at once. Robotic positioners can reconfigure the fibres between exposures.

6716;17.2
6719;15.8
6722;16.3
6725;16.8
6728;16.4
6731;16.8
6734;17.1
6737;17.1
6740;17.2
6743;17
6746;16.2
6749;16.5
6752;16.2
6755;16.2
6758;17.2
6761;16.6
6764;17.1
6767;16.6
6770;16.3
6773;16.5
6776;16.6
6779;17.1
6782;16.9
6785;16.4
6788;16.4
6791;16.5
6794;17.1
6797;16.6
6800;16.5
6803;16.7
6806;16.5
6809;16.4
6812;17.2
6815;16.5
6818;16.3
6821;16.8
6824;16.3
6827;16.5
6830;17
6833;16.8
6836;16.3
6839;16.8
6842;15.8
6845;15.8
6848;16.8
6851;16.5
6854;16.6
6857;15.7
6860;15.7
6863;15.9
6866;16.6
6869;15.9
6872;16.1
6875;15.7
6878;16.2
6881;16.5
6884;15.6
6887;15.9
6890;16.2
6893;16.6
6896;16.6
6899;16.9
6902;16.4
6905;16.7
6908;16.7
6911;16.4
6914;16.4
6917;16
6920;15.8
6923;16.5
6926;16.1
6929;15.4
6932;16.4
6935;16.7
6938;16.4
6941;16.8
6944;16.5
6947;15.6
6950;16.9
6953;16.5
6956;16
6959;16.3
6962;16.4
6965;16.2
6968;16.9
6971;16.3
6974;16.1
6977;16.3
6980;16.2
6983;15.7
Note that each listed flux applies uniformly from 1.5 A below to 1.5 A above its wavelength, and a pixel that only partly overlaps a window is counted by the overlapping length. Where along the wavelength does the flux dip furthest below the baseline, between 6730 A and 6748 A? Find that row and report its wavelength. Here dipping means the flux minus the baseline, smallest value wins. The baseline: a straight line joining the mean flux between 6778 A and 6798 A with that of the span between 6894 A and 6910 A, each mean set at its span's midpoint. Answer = 6746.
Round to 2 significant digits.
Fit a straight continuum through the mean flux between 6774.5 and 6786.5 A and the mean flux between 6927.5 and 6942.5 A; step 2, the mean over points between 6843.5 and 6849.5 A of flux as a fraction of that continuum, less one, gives -0.017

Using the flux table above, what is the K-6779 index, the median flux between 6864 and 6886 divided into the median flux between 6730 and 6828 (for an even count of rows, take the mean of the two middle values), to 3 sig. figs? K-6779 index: 1.03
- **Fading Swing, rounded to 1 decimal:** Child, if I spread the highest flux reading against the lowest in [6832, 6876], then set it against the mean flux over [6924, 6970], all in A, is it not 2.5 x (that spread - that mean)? -38.1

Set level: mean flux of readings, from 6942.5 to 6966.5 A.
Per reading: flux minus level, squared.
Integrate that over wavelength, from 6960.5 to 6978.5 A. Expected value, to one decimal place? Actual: 1.3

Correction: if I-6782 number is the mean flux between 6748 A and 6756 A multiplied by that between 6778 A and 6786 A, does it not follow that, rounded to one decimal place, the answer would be 273.8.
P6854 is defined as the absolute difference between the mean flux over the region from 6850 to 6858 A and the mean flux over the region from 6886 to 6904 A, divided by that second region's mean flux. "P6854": 0.010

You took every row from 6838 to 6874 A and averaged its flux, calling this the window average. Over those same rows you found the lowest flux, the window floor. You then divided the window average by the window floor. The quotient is 1.03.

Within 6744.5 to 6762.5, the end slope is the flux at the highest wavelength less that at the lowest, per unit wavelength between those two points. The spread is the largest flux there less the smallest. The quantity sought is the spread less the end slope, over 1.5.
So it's 0.65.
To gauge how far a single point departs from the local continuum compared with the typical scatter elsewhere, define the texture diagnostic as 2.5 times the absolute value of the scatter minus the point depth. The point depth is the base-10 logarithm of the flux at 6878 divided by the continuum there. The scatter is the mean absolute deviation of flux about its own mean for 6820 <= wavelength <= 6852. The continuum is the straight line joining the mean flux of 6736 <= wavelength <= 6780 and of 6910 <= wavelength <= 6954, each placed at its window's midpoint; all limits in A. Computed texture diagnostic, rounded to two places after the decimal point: 0.82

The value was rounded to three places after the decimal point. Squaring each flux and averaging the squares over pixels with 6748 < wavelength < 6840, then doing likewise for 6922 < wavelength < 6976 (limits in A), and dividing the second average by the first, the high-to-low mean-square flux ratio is 0.965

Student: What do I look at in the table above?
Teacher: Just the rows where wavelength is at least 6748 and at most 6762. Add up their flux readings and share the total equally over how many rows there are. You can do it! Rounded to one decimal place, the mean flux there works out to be 16.5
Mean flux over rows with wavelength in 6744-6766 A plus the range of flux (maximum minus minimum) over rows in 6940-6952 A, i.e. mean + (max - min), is 17.9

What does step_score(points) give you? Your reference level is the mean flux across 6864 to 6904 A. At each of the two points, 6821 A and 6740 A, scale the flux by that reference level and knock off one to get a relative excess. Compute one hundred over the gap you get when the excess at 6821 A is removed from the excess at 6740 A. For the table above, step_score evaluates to 4062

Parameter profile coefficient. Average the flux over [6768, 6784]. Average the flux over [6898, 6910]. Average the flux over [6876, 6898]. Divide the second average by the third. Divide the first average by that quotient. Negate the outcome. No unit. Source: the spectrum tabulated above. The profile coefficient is -16.2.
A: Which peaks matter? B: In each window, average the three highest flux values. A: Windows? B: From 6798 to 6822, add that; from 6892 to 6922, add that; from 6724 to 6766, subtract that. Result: 16.50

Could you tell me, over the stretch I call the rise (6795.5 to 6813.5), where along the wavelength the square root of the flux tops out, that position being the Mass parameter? 6812 A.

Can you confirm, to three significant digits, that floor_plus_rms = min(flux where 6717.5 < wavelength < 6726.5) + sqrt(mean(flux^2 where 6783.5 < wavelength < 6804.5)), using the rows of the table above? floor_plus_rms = 32.4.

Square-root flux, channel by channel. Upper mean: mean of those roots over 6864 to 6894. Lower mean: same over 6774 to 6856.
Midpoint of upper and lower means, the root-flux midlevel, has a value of 4.04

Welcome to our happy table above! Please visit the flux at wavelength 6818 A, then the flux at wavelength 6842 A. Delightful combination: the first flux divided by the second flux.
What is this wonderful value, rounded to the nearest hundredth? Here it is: 1.03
